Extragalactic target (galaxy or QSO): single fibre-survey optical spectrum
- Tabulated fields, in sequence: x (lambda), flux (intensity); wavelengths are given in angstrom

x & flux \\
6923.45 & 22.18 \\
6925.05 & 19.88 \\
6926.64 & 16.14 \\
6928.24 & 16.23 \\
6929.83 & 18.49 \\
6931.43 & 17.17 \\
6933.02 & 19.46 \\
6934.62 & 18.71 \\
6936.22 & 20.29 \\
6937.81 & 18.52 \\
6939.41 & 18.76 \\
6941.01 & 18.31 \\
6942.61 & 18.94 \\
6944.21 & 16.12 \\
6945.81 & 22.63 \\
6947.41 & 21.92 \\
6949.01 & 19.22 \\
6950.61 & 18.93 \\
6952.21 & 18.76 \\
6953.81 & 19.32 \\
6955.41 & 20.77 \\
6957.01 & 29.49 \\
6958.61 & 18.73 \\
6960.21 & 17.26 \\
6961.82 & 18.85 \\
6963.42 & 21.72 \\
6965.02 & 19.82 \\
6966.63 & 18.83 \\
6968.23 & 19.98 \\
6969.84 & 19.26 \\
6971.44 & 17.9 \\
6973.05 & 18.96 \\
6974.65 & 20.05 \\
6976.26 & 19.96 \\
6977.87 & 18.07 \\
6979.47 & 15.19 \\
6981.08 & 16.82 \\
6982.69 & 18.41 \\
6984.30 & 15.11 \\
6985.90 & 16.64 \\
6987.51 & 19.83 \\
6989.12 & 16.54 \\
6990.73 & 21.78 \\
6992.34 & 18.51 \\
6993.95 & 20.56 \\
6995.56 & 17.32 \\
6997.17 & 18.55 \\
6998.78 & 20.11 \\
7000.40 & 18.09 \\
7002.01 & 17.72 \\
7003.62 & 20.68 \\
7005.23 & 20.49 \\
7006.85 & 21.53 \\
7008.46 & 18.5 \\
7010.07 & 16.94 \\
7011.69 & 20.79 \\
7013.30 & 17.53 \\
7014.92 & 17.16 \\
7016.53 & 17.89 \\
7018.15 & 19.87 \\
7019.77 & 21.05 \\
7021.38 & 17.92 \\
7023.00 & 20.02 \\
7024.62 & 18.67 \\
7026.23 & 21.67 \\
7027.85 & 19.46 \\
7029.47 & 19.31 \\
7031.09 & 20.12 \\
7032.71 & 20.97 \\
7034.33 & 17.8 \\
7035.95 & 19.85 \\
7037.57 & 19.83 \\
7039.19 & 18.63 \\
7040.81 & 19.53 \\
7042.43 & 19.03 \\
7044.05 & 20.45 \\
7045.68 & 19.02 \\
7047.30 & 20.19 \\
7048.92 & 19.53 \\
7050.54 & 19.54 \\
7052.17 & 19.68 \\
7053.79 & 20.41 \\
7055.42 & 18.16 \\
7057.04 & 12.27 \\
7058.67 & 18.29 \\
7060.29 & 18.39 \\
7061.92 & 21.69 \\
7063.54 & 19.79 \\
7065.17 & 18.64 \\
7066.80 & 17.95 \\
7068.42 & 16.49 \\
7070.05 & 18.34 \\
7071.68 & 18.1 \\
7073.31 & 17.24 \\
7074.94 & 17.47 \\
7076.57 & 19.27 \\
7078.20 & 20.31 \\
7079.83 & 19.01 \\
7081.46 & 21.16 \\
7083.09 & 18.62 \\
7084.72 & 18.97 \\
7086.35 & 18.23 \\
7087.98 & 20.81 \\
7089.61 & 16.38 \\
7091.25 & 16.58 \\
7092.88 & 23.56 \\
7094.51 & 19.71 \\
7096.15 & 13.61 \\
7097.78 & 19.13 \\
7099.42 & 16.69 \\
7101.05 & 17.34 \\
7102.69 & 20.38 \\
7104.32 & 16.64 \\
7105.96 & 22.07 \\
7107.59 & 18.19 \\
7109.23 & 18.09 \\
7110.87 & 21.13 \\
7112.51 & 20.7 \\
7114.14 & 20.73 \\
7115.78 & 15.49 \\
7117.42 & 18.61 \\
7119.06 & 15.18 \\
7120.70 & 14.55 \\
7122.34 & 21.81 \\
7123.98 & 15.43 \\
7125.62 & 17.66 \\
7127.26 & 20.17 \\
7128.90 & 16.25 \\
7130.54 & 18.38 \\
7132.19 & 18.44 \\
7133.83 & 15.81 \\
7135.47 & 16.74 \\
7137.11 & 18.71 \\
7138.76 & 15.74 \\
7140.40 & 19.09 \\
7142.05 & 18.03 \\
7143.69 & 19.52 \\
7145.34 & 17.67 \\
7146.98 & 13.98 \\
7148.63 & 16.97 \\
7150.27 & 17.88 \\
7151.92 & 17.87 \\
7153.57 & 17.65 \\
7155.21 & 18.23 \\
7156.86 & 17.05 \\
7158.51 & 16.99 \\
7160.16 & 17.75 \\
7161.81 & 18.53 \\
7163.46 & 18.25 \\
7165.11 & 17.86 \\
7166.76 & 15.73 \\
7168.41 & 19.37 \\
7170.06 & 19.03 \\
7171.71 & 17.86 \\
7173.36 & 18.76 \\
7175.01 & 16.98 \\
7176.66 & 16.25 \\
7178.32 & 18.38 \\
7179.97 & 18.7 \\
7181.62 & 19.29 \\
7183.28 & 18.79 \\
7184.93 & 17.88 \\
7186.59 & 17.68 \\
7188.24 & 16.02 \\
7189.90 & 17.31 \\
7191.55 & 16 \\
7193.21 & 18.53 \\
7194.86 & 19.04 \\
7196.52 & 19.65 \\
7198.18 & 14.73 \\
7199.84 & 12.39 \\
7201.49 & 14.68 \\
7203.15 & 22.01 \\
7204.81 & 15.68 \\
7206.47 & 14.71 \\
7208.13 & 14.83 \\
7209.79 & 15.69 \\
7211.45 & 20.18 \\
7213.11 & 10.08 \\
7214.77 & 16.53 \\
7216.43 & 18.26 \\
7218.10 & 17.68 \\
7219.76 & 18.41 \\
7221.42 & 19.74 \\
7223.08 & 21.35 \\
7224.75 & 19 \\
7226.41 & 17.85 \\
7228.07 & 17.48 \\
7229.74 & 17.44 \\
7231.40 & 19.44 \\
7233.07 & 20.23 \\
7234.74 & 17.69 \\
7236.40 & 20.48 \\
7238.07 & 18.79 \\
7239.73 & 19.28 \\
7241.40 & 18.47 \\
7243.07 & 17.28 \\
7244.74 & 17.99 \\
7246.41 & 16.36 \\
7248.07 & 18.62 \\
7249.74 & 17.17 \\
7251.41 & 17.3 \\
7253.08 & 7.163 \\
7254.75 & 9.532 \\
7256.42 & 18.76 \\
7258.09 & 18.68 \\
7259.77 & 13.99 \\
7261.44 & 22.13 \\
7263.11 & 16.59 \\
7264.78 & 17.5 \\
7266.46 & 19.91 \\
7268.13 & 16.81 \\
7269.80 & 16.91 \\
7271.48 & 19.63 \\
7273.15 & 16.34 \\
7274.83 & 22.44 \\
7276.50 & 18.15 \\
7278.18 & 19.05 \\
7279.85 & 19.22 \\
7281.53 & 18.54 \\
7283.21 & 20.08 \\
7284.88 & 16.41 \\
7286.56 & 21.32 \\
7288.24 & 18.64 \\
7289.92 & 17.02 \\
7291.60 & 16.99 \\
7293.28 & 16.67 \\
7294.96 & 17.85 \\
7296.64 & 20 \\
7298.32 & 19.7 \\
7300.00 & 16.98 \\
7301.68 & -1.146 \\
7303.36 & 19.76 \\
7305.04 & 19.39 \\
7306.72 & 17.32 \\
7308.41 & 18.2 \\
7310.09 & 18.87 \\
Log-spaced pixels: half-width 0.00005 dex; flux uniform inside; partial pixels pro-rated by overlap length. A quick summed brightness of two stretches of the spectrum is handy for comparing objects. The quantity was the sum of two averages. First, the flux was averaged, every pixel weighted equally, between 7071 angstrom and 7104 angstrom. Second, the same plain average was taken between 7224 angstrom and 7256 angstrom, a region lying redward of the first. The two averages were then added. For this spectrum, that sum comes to 35.9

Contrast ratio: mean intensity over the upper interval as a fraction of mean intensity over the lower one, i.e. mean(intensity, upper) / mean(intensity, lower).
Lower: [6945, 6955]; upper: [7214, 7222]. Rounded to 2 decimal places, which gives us 0.90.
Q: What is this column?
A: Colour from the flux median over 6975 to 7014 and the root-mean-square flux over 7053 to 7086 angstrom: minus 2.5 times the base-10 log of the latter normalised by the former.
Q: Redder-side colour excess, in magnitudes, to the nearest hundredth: -0.01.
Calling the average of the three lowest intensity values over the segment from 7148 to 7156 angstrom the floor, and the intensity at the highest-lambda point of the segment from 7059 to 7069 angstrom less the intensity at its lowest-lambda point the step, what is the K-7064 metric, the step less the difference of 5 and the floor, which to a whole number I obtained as 11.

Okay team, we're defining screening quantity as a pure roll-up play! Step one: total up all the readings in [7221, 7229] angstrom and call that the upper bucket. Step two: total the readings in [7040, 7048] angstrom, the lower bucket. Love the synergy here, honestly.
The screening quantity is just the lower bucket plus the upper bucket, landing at 194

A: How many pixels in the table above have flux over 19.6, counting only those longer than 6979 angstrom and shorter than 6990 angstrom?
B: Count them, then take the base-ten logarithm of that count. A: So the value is 0.0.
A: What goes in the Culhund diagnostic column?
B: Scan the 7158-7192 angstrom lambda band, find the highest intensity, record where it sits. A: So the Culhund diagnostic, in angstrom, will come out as 7168.41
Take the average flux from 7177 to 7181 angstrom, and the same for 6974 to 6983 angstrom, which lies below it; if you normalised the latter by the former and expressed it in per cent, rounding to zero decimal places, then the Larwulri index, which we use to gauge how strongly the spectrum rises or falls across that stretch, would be 98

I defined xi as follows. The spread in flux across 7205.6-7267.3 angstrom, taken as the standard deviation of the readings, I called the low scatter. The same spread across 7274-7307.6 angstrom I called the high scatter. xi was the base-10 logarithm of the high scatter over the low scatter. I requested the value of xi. 0.18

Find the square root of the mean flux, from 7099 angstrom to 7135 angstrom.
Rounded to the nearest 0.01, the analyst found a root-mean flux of 4.26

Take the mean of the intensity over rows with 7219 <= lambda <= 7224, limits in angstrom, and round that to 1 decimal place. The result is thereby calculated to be 19.8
